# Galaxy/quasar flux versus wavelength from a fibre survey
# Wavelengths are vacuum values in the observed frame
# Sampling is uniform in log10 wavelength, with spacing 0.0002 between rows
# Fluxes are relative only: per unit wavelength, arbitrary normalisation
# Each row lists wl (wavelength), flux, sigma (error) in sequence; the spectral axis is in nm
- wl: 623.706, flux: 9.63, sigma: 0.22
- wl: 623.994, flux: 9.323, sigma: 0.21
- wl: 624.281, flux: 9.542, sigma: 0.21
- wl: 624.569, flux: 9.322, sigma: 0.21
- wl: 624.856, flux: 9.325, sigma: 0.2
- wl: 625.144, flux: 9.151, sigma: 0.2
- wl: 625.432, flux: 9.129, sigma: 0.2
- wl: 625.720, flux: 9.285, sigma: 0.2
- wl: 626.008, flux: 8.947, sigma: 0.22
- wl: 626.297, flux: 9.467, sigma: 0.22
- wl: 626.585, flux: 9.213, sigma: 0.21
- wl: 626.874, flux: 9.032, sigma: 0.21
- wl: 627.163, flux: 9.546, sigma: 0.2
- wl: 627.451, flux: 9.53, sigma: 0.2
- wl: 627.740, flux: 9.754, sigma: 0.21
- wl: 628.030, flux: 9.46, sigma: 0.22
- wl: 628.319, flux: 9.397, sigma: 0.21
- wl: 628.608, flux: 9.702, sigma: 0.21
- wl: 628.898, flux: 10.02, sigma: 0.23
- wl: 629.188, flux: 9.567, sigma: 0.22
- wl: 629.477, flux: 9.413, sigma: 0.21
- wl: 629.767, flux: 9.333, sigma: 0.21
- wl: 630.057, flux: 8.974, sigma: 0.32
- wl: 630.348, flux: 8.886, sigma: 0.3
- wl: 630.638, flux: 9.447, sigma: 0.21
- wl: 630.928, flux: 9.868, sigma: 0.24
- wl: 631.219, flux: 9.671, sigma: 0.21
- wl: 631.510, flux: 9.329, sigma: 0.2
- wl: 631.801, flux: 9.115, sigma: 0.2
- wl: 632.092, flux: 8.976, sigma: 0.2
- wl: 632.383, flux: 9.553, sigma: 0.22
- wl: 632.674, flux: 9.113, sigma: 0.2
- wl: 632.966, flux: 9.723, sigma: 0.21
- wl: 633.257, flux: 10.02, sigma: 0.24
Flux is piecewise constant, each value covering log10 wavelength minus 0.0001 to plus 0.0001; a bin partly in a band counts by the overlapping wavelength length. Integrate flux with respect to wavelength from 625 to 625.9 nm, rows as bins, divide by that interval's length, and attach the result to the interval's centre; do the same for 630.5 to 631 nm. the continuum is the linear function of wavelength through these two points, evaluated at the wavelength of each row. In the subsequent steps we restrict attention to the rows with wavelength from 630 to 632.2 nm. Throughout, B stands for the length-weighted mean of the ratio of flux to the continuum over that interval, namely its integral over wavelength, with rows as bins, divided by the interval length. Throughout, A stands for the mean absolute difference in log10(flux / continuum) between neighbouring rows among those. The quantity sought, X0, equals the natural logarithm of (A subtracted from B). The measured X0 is -0.05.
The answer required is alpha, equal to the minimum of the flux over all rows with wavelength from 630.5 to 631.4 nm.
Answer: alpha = 9.447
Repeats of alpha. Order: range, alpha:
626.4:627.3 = 9.032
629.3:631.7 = 8.886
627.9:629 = 9.397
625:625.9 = 9.129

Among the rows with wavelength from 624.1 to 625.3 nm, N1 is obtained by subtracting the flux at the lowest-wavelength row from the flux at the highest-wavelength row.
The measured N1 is -0.4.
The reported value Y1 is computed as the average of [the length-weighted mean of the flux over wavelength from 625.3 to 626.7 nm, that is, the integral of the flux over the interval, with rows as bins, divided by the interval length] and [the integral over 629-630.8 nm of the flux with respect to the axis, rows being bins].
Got 13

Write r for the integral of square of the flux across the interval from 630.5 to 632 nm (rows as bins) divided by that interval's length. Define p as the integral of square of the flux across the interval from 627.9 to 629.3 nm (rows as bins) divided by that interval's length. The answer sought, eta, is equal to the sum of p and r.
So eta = 183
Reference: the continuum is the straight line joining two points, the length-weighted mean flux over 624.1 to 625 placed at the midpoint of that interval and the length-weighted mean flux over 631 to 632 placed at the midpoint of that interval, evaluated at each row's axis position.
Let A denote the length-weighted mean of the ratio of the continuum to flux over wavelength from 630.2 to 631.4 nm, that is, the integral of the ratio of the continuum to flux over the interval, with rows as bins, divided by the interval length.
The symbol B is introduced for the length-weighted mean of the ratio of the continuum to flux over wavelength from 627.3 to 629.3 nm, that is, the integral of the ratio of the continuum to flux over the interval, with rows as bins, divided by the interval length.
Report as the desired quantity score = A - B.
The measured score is 0.017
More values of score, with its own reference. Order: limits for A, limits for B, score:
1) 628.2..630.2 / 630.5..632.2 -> -0.007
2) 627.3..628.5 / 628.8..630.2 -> -0.010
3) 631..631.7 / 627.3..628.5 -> 0.000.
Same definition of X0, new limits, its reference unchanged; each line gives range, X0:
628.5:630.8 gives -0.03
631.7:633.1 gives -0.07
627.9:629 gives 0.01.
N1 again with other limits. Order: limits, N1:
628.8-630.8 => -0.6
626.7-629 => 1.0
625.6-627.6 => 0.2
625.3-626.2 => -0.2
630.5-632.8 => -0.3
